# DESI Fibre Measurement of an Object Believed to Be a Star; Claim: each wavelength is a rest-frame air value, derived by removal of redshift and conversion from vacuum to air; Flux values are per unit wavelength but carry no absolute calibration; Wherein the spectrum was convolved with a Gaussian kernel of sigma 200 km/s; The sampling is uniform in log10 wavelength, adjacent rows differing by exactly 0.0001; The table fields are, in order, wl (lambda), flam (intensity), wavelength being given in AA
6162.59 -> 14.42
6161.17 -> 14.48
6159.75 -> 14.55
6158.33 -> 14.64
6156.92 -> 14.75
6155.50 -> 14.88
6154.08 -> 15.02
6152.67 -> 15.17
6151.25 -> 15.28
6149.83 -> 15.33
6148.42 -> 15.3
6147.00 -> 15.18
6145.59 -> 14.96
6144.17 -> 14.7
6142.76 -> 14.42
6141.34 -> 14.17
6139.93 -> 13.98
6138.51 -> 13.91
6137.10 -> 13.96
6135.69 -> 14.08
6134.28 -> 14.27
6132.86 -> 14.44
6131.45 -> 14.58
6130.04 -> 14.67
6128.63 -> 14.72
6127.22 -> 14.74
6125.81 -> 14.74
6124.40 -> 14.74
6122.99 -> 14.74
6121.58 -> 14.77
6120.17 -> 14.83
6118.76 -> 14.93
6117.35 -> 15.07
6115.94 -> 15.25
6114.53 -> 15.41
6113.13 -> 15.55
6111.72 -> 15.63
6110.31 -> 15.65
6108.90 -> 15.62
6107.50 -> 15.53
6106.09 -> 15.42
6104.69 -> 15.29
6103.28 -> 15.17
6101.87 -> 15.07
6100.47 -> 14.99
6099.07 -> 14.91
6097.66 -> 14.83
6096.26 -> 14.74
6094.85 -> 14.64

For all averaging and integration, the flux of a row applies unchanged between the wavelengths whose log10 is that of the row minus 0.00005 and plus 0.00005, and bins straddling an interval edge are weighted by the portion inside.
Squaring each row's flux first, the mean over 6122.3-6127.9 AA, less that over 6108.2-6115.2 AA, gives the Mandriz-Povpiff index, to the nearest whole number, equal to -25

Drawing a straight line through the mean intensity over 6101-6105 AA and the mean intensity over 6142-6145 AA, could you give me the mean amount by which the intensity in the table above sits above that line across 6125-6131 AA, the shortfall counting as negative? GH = -0.1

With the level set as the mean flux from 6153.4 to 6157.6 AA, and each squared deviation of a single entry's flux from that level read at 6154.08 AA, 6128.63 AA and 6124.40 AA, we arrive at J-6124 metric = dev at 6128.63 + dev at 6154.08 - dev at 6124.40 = 0.0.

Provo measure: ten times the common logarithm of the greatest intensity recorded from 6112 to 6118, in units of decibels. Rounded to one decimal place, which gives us 11.9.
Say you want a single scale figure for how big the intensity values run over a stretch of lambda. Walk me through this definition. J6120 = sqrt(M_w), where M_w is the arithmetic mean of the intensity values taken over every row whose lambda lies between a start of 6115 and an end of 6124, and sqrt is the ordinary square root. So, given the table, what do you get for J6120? 3.86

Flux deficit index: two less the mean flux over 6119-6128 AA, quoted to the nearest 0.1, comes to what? -12.8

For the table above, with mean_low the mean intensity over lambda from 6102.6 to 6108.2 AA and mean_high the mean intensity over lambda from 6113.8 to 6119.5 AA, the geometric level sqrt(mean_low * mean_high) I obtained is 15.26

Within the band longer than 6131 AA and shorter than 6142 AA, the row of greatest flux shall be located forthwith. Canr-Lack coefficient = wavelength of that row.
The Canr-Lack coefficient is 6131.45 AA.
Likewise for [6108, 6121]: 6110.31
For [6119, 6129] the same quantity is 6120.17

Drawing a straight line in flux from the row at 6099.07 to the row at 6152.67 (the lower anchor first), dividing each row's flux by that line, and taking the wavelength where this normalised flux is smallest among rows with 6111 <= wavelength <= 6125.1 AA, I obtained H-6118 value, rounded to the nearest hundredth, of 6124.40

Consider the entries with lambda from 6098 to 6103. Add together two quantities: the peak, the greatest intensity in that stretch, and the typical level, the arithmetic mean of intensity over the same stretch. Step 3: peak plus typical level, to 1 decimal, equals 30.1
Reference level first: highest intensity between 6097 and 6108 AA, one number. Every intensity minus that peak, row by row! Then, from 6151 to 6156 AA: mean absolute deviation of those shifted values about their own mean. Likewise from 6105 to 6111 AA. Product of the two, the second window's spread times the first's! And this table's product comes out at 0.011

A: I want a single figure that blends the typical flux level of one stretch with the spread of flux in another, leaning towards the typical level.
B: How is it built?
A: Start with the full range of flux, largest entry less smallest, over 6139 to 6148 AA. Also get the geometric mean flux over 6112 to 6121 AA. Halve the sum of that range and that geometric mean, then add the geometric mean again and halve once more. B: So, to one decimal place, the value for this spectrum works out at 11.7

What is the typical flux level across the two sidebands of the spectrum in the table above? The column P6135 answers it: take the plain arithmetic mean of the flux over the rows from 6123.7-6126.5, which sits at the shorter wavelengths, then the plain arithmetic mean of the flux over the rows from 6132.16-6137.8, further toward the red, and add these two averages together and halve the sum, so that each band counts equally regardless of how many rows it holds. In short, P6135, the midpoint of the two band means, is 14.46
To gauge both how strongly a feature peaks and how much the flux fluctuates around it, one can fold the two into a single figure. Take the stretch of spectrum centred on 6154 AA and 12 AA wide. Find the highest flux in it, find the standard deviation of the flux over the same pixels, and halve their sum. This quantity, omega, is 7.81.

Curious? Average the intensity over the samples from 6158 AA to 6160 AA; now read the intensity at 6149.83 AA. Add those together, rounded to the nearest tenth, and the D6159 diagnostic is 29.9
